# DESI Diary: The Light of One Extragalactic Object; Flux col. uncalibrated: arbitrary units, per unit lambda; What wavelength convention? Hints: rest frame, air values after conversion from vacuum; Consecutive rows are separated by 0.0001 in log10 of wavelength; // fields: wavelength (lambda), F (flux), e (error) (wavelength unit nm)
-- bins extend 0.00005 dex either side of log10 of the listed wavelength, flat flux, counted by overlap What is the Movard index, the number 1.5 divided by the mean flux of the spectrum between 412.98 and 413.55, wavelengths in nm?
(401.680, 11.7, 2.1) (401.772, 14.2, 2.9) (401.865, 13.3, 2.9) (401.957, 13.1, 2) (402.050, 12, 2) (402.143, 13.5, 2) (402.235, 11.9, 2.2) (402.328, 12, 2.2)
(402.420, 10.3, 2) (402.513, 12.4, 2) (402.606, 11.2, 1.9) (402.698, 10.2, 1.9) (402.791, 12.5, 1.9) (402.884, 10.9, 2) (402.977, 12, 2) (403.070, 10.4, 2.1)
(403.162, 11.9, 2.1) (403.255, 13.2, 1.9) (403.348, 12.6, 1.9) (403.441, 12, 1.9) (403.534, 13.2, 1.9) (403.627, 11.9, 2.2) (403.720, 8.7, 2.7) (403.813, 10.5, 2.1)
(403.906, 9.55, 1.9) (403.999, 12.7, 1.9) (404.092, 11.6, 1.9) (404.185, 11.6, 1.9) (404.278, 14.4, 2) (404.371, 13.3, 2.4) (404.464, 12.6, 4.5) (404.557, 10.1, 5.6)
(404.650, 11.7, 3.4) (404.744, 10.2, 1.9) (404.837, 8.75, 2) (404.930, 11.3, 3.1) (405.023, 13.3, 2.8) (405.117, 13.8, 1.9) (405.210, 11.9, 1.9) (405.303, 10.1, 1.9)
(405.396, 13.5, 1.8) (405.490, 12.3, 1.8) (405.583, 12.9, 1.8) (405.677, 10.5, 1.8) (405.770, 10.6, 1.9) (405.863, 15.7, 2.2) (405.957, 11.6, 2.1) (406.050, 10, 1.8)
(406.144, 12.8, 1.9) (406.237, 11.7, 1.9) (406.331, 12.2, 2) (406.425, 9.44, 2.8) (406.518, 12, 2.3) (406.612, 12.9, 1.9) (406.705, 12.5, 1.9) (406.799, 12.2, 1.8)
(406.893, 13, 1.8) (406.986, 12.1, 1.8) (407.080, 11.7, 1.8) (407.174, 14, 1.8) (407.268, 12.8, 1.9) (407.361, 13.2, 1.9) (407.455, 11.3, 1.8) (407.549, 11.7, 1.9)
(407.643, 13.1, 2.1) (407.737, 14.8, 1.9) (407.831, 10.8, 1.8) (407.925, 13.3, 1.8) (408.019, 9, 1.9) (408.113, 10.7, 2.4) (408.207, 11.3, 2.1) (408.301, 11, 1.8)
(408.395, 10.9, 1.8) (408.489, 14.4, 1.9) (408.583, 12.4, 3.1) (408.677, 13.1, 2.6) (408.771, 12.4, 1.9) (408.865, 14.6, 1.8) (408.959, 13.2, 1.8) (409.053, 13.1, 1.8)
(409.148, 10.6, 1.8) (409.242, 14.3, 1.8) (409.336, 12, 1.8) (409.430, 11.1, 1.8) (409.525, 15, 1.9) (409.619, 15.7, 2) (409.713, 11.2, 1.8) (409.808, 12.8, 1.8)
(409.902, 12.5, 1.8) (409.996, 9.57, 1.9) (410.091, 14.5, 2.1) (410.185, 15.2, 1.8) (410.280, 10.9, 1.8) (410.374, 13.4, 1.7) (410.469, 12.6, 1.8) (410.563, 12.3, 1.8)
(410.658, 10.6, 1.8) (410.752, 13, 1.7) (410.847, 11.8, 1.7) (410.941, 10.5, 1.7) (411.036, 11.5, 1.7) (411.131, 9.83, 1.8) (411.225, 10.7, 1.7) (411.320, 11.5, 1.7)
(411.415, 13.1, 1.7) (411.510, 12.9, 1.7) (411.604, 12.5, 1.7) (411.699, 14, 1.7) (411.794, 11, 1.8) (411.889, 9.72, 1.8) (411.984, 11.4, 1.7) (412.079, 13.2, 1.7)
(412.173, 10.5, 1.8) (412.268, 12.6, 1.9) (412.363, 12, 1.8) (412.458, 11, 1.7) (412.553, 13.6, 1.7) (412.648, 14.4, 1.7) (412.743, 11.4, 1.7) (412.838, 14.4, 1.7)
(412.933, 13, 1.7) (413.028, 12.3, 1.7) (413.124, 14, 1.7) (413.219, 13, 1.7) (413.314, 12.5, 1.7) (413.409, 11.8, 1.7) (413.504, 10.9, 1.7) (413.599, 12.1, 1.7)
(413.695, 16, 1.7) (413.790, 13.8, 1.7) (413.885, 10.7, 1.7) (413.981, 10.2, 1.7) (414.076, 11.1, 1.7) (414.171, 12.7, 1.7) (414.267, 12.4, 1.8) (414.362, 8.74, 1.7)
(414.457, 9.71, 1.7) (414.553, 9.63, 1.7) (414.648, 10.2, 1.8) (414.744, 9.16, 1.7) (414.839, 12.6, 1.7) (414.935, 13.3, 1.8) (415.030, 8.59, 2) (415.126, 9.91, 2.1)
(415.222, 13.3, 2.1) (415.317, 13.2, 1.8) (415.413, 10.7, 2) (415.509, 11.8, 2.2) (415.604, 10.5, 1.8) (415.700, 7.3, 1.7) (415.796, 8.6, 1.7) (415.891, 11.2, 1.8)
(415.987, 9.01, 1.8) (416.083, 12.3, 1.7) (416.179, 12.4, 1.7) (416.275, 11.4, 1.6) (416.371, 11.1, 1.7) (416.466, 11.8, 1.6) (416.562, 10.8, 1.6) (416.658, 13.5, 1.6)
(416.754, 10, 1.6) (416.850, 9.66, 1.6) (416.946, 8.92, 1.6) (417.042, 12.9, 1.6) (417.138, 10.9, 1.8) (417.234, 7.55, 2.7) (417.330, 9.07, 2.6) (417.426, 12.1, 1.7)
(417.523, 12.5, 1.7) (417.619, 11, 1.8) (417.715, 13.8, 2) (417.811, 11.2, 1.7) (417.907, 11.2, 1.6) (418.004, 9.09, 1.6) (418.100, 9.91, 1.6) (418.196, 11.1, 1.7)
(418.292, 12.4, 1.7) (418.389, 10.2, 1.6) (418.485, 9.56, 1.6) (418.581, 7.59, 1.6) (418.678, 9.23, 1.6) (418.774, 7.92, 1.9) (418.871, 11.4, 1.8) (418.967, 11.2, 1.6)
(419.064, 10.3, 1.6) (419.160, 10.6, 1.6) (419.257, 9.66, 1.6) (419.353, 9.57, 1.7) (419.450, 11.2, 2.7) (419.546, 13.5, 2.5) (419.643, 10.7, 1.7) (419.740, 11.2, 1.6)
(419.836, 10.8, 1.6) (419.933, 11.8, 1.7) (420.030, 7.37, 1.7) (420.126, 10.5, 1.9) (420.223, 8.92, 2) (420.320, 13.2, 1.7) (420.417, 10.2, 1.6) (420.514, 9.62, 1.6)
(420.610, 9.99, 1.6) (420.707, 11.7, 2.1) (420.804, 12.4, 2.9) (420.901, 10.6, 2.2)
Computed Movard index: 0.121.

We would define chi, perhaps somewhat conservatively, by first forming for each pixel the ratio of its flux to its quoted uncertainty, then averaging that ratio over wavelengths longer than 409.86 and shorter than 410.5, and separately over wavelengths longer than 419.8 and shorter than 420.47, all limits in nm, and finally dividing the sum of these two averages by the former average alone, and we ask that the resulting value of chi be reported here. 1.87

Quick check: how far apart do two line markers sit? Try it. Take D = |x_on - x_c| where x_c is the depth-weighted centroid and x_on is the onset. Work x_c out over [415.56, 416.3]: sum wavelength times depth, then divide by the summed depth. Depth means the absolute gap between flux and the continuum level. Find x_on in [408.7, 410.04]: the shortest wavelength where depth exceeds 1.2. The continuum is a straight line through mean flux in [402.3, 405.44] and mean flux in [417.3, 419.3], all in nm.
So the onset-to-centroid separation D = 7.05 nm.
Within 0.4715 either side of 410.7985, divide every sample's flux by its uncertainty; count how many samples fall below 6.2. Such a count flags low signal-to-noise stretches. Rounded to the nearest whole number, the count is 3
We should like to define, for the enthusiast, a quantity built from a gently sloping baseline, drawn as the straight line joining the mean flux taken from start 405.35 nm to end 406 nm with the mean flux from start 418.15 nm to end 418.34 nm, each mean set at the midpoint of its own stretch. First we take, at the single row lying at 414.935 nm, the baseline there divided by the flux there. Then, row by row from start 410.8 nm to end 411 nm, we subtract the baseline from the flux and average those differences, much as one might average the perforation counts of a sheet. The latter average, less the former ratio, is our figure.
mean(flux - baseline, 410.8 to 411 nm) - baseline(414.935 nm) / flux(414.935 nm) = -1.9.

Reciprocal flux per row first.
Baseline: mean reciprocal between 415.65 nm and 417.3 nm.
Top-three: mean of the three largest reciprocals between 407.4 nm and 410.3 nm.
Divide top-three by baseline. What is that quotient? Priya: 1.06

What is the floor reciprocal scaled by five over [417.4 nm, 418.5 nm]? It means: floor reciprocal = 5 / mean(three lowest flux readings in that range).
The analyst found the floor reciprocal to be 0.53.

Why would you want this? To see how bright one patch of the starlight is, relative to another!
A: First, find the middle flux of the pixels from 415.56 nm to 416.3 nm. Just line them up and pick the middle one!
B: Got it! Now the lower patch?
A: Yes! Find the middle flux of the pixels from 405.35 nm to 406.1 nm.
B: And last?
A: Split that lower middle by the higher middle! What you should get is 1.10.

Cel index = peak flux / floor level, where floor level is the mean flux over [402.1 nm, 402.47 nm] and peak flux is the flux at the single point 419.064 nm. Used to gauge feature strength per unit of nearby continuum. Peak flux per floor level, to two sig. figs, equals 0.86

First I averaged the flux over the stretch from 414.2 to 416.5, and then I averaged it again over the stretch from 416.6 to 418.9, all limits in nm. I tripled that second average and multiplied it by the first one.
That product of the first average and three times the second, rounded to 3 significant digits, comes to 341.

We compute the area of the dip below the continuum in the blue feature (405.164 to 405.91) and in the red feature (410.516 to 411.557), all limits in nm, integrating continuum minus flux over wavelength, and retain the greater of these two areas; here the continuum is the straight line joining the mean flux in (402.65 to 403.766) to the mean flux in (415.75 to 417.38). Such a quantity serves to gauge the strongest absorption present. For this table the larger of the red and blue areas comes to -0.5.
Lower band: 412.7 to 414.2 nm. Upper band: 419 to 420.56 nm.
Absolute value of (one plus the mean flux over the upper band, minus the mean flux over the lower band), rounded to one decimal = 0.9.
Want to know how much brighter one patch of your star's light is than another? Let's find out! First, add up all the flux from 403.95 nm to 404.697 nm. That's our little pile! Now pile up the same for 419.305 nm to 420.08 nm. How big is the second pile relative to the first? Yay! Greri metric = 0.91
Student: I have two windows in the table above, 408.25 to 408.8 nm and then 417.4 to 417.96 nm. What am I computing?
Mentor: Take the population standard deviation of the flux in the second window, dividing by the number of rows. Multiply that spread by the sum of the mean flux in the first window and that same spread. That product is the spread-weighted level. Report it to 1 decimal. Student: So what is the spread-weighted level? 13.1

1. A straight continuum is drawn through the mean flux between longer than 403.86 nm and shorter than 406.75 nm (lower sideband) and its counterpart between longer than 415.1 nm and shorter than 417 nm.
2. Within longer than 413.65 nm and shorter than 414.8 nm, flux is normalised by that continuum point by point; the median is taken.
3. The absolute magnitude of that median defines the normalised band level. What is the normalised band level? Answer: 0.95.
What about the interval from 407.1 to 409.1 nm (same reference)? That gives 1.10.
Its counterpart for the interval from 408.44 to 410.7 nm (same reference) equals 1.11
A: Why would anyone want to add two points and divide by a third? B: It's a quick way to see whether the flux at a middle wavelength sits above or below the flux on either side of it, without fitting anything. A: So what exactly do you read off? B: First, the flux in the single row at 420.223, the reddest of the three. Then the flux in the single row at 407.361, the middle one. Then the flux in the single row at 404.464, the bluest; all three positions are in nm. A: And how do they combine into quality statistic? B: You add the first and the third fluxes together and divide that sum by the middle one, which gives 1.63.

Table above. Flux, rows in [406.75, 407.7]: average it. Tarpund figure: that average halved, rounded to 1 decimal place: 6.3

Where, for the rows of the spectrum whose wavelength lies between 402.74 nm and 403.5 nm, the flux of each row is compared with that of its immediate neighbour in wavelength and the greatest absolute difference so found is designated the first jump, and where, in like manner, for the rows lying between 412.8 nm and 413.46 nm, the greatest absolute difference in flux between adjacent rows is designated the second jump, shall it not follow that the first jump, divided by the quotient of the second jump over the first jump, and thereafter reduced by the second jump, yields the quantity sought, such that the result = -0.2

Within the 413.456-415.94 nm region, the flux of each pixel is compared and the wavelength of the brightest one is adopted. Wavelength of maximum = 413.695 nm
